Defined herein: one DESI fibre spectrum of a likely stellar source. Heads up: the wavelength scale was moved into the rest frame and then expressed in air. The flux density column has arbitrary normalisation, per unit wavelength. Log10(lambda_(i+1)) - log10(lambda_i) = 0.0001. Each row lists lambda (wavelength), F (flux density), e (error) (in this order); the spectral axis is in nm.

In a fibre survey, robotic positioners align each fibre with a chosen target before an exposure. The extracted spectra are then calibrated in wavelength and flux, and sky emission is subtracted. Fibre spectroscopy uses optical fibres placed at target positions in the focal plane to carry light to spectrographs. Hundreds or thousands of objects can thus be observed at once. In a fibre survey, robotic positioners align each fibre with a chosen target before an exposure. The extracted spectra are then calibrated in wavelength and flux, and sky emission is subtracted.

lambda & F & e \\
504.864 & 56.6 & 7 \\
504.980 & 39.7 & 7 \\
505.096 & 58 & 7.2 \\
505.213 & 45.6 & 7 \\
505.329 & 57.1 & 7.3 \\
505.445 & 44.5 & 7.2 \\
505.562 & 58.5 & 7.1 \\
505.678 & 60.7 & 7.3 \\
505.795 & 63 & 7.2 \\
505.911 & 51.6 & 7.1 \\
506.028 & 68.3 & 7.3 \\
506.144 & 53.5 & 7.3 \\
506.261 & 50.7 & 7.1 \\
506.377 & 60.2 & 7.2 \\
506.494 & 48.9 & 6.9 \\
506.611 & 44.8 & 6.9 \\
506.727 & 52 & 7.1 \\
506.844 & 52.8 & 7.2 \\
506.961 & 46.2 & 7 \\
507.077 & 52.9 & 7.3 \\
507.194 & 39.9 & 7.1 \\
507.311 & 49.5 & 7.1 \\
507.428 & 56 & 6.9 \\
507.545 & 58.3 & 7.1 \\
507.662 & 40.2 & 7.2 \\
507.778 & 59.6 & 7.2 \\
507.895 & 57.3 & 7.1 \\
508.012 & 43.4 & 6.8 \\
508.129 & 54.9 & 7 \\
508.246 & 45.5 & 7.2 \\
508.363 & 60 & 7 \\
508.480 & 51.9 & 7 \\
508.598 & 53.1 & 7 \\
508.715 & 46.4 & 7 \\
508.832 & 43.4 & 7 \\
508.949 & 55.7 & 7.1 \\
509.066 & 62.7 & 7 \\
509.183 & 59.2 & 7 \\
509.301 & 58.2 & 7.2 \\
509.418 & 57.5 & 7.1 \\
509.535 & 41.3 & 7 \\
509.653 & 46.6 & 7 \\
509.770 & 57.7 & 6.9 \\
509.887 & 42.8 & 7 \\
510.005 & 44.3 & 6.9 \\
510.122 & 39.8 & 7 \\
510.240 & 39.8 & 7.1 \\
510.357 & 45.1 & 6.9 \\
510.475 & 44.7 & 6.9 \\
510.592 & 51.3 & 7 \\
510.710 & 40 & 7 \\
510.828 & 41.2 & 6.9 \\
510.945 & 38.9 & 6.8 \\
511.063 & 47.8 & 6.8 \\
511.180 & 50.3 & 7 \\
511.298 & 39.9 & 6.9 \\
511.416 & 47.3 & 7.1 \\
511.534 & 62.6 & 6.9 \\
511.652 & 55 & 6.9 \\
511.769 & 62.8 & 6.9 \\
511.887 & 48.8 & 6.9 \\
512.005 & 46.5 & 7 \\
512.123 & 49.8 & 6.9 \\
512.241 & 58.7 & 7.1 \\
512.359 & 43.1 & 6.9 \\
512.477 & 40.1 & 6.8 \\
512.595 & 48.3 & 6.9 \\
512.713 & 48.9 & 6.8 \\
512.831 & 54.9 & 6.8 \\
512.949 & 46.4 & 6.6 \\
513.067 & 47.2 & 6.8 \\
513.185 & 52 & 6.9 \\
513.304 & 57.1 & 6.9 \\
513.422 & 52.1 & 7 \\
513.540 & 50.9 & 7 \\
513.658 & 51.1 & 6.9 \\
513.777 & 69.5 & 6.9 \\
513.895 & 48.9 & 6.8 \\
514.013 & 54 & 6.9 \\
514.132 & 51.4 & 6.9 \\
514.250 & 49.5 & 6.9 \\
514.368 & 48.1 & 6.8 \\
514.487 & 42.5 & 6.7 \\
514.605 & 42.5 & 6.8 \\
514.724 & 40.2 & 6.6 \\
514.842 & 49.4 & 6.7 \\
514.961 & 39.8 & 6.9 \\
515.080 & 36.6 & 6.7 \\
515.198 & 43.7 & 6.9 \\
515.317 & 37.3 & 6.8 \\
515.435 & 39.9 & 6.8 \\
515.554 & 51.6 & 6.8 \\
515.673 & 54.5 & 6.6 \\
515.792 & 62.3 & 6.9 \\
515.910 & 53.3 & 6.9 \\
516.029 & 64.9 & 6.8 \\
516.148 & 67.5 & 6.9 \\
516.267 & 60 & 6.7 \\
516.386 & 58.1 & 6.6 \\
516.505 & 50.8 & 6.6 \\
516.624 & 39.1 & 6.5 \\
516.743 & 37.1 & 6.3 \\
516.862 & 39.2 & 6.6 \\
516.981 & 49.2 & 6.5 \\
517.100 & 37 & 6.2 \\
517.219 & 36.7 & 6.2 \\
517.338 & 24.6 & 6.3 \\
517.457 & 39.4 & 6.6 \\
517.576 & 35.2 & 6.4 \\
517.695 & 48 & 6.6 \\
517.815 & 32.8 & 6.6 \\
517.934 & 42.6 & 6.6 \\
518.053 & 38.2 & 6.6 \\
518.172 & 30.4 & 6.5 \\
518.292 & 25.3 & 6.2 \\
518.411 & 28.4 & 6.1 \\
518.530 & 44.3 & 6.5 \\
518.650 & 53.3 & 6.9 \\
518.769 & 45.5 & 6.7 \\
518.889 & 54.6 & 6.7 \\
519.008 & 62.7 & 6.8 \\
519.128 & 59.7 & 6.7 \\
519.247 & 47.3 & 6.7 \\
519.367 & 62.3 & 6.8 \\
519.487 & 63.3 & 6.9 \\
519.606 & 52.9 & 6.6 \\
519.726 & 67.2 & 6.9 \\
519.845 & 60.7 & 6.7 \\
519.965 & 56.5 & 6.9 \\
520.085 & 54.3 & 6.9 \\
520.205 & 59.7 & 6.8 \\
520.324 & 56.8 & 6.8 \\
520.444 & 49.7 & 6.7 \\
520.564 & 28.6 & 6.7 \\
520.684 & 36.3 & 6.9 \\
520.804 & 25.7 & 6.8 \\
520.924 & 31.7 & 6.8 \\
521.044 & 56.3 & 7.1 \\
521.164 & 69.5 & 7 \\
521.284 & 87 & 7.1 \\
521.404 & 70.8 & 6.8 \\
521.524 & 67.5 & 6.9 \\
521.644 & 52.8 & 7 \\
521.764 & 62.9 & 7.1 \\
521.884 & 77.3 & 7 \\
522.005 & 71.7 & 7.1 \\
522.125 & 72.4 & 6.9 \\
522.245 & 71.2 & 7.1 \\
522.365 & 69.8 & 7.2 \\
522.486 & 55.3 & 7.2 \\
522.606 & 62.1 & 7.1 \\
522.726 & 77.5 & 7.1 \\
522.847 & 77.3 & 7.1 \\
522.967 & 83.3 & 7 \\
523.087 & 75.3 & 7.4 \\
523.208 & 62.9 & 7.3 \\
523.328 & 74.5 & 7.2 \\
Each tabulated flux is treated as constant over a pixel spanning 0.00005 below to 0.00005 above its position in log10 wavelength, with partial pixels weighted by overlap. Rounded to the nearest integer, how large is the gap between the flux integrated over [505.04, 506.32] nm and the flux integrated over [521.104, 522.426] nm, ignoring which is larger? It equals 22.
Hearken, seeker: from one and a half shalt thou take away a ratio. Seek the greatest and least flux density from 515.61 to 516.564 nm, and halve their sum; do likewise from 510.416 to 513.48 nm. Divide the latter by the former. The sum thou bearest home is 0.64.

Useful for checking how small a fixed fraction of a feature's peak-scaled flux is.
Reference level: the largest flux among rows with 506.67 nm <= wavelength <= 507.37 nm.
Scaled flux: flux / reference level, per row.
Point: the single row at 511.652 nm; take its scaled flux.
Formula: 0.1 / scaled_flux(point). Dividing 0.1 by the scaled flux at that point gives 0.096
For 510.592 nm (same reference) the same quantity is 0.103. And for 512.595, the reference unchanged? 0.110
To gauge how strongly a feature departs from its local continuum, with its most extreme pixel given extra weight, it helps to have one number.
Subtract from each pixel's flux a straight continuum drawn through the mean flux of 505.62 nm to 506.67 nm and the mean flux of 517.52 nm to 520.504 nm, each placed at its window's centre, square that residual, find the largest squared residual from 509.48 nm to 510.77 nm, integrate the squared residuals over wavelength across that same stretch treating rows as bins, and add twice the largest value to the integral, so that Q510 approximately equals 526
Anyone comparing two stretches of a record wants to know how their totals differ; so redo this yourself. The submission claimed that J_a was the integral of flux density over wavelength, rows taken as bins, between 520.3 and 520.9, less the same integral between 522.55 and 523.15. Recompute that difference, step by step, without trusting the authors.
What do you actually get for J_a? -22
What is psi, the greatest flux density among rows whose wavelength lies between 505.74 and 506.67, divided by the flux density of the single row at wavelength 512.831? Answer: 1.2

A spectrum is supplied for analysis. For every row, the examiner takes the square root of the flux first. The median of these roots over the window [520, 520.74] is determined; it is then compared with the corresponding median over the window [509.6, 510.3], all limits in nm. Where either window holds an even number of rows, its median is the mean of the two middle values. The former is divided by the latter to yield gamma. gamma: 1.09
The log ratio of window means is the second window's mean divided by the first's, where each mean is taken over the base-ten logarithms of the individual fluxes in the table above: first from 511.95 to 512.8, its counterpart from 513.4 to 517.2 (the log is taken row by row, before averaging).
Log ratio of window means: 1.00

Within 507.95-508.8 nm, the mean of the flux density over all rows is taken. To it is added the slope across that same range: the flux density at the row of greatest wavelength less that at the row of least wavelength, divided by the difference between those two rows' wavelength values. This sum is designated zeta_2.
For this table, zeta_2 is 55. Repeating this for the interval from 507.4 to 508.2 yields 51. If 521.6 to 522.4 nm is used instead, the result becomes 92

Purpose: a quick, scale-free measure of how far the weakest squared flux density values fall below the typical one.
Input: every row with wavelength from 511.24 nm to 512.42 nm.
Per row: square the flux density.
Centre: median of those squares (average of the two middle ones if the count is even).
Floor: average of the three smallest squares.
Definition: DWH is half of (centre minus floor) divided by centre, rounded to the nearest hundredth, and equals 0.12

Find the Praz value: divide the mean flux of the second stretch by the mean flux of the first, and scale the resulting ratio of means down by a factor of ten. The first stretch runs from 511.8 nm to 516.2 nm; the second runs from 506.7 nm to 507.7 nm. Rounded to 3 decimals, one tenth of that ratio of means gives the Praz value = 0.100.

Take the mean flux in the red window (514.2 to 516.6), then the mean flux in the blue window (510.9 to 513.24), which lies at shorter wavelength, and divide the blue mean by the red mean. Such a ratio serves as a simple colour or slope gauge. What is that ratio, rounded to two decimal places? 1.00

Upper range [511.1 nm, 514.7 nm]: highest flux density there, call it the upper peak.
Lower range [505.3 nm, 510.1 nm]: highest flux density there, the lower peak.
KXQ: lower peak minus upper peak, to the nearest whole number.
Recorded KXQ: -1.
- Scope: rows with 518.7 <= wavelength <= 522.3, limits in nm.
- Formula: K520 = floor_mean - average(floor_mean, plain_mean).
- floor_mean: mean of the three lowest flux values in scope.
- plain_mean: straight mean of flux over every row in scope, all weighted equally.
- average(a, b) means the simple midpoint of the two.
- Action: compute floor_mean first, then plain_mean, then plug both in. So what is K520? -15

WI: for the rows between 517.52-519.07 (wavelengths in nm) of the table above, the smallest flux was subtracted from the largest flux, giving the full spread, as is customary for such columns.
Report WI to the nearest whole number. 37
